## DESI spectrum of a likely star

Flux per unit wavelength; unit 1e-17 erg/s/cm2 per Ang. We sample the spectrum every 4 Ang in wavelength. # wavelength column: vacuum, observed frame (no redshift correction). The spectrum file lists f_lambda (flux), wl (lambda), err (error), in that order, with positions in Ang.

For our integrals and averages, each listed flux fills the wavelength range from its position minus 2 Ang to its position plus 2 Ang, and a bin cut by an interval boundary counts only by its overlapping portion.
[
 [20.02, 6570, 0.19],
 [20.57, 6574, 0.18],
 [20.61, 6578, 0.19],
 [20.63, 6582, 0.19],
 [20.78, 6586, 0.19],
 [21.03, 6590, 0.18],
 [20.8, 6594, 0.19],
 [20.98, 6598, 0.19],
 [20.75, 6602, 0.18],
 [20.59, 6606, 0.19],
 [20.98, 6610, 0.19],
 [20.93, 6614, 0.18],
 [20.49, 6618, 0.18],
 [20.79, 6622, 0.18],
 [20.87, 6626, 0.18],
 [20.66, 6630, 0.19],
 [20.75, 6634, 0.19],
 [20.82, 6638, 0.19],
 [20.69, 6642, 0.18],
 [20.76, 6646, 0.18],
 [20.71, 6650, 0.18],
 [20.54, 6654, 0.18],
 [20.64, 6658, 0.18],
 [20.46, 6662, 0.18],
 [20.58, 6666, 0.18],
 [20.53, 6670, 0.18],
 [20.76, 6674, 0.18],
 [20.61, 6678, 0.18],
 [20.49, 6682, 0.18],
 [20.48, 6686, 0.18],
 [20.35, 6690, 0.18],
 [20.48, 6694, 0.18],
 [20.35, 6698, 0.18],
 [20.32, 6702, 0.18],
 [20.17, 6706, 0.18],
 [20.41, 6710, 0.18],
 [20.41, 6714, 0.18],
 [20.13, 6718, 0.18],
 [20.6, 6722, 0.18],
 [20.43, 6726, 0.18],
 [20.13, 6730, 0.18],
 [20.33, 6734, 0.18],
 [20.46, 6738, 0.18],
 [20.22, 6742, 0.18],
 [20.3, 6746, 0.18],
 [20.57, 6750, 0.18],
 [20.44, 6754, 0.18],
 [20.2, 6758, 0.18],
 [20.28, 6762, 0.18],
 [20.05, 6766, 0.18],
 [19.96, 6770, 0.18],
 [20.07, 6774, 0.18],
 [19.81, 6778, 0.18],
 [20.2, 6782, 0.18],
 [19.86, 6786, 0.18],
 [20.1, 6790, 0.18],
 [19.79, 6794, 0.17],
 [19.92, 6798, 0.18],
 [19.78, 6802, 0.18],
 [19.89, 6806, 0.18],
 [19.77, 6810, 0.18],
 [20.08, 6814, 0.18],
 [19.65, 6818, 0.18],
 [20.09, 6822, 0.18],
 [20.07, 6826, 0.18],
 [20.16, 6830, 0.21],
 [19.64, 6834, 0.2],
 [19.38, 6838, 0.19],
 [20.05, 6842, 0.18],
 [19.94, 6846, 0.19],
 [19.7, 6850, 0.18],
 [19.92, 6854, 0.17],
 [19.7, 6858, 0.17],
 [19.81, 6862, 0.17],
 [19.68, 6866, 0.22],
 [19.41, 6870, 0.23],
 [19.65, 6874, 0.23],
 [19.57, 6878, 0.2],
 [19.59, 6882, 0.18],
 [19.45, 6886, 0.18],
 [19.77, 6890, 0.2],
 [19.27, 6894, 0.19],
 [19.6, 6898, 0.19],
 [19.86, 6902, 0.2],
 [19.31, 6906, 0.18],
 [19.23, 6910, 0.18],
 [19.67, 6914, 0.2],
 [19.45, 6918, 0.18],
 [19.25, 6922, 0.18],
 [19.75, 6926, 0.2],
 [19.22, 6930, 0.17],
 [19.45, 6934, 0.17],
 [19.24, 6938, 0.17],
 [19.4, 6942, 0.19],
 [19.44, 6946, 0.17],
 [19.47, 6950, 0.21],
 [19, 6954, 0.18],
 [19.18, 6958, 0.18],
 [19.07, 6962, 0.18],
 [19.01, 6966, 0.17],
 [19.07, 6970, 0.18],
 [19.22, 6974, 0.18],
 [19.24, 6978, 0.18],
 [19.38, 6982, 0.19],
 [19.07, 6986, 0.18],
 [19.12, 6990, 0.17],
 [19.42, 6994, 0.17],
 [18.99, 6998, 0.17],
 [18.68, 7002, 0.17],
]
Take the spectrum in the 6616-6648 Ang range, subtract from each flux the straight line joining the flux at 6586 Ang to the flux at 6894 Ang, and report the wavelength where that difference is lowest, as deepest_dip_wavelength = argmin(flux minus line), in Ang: 6618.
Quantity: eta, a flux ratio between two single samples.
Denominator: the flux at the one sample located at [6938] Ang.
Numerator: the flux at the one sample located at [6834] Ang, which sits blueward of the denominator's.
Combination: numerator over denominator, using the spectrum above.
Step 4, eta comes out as 1.02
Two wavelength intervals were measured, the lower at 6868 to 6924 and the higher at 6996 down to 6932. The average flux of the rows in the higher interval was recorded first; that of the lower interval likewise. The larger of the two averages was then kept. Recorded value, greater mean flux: 19.5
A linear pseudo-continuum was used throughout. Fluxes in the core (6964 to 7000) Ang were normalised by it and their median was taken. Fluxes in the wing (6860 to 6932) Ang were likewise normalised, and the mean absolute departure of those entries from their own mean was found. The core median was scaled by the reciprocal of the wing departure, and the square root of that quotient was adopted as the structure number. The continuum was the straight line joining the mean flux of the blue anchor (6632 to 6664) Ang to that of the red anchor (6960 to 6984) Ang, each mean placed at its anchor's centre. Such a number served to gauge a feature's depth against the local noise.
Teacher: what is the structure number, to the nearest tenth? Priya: 11.2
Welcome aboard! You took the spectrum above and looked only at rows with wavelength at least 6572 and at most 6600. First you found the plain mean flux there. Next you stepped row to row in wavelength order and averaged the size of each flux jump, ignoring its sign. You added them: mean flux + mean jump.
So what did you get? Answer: 20.9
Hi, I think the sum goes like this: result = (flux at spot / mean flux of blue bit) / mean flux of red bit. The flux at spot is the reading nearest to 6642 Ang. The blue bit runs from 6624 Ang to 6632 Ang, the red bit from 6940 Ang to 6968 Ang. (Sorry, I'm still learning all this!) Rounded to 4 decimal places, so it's 0.0518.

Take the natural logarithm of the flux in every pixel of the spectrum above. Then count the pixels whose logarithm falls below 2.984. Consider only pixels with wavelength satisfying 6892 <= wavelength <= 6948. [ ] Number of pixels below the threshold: 13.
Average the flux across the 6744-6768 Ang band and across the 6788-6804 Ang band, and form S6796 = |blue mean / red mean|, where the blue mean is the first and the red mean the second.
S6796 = 1.02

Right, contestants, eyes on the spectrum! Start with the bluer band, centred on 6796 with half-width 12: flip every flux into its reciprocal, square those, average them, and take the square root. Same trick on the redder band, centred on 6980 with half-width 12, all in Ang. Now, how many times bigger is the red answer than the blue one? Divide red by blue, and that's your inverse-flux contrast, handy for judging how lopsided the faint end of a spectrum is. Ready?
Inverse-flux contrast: 1.04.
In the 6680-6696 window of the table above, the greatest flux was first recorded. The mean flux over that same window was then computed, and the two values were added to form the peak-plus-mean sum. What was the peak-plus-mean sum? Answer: 40.9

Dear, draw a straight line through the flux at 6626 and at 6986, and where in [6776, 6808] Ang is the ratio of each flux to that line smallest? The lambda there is 6778 Ang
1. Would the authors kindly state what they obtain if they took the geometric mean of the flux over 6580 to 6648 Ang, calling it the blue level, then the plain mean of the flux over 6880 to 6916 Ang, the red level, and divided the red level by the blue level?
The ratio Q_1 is 0.940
